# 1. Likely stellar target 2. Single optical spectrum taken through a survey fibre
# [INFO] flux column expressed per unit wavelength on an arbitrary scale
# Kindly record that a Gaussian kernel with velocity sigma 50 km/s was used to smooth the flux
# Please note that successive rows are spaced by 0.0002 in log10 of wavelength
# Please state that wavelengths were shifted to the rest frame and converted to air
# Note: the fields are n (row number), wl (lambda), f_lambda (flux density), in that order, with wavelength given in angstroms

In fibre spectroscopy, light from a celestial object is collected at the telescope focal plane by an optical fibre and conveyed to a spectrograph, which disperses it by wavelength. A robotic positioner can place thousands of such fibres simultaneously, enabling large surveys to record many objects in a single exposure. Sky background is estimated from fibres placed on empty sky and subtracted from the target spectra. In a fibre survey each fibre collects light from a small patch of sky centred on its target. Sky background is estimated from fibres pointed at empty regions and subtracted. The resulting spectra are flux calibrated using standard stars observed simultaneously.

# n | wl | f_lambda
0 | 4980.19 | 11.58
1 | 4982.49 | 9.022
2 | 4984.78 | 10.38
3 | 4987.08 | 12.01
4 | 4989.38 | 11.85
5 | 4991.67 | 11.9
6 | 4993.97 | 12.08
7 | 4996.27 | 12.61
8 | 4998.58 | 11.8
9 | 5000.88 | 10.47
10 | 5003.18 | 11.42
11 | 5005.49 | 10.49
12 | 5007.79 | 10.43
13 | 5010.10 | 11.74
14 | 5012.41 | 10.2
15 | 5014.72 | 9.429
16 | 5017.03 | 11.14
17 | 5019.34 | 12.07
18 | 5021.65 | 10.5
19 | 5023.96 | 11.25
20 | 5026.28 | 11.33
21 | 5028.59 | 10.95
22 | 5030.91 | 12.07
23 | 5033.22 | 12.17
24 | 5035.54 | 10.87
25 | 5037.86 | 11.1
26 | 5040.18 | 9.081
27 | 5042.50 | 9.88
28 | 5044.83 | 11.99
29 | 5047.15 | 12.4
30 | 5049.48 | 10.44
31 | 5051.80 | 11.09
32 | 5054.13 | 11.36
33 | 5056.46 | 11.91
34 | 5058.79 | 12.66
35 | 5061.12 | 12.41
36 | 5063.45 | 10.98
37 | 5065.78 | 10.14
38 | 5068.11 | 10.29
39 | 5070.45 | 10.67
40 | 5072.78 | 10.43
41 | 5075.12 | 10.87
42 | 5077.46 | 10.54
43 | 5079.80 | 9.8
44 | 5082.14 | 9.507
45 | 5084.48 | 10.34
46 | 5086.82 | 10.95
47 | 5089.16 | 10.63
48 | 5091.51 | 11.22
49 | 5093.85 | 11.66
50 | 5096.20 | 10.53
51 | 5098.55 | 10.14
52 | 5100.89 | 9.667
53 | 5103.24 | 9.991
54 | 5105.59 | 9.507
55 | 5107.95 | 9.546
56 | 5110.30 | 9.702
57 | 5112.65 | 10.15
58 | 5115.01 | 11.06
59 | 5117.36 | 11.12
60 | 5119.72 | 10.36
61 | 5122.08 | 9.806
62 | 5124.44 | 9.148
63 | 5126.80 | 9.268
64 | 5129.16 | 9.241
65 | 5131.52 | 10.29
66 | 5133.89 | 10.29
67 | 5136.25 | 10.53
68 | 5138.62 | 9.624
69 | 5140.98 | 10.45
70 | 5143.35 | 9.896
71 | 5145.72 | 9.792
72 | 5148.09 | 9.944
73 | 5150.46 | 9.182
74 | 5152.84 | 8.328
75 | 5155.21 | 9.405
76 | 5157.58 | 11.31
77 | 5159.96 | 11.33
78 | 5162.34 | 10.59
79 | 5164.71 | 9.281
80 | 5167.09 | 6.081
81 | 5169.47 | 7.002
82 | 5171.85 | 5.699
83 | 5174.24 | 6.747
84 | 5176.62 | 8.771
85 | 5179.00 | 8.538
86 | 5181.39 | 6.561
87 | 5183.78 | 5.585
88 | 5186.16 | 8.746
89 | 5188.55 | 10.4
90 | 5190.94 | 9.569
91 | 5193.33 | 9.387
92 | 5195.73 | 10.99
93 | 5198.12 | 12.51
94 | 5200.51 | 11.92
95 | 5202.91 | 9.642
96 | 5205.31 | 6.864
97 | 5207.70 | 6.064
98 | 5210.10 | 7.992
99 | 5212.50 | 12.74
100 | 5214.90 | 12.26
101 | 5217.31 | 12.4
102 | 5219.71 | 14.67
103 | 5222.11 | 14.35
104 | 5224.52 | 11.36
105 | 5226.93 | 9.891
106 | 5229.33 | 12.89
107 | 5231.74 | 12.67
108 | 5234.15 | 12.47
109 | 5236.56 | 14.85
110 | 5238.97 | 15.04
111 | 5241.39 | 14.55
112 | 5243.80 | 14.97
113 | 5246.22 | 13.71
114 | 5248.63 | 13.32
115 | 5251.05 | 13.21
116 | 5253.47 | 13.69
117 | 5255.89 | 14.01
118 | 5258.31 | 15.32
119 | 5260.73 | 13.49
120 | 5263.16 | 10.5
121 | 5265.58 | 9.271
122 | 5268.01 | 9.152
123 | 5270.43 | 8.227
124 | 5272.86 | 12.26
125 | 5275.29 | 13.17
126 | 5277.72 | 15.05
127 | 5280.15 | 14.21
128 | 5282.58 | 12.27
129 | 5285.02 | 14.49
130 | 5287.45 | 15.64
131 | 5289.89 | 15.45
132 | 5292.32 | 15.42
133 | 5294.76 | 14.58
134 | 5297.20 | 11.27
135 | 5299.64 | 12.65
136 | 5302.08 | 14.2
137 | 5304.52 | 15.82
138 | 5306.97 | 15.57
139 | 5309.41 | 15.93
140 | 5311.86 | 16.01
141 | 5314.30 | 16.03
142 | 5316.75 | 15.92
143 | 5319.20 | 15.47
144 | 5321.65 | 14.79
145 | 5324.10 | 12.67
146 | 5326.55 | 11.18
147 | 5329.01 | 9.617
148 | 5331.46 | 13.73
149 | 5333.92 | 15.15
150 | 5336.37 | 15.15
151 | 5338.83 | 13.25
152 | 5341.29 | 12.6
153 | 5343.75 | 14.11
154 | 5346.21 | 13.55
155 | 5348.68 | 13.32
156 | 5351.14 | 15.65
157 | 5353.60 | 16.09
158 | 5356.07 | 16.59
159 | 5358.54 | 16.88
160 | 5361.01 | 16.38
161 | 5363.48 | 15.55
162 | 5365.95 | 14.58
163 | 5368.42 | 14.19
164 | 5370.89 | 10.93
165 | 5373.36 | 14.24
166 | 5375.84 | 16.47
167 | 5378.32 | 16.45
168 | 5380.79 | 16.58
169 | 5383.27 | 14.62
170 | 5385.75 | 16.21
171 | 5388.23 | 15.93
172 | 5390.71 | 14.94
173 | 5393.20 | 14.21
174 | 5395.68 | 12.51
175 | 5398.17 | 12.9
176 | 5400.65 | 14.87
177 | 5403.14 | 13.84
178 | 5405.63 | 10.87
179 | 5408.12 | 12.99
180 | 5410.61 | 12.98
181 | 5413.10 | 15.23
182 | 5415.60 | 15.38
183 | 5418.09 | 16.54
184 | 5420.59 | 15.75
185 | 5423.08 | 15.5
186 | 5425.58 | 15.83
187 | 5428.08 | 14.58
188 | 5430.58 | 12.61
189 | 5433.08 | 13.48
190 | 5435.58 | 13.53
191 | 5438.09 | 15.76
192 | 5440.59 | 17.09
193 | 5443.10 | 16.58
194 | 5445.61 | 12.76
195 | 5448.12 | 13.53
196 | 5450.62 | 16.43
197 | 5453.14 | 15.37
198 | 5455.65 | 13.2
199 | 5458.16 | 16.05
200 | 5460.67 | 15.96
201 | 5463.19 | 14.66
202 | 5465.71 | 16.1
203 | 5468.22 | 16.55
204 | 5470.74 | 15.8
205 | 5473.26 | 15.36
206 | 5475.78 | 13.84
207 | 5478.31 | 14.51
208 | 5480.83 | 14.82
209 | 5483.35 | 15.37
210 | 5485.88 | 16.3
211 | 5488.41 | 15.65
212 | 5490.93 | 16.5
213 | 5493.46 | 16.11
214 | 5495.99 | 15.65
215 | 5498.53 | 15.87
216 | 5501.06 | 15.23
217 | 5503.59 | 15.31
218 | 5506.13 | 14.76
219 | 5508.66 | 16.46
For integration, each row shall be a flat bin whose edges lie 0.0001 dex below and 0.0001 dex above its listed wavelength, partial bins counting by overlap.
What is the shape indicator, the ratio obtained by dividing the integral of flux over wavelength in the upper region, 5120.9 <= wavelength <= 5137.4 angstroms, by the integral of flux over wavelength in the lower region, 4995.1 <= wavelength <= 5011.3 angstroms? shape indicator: 0.89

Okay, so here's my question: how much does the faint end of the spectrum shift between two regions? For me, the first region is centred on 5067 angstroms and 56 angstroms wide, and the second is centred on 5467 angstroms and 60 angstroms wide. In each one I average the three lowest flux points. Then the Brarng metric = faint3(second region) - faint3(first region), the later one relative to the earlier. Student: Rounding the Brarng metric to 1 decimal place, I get 3.7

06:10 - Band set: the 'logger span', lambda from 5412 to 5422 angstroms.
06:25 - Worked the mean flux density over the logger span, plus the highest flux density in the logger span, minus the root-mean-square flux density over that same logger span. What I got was 16.5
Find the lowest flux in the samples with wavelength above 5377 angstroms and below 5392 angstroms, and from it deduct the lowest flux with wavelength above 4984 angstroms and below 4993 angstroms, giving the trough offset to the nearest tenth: 4.2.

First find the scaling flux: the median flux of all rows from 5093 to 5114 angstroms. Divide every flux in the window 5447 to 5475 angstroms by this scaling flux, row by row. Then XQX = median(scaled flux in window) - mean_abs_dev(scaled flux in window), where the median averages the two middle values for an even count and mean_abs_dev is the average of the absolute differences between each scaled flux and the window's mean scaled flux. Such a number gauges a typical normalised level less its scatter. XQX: 1.50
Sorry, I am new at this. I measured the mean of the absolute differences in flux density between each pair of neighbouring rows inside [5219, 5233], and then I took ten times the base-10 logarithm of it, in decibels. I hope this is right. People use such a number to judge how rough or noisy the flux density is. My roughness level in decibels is 2.0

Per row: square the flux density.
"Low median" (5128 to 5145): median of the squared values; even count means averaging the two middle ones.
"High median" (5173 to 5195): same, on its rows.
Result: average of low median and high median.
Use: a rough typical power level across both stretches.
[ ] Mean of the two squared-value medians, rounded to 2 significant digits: 91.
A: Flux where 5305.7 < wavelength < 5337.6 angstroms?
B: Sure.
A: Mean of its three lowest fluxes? 11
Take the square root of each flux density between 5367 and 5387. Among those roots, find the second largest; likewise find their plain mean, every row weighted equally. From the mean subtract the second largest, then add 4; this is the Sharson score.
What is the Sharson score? 3.80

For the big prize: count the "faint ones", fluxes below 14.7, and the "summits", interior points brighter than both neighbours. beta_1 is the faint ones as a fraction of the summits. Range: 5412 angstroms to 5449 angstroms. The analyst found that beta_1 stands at 2.00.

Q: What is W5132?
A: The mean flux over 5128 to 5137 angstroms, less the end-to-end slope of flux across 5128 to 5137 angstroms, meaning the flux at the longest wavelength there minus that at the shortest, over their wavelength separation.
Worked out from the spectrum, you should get 9.9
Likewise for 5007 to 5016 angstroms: 10.6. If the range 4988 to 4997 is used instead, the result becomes 12.0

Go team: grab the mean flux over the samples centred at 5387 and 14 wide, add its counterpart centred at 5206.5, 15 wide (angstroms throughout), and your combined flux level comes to 25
